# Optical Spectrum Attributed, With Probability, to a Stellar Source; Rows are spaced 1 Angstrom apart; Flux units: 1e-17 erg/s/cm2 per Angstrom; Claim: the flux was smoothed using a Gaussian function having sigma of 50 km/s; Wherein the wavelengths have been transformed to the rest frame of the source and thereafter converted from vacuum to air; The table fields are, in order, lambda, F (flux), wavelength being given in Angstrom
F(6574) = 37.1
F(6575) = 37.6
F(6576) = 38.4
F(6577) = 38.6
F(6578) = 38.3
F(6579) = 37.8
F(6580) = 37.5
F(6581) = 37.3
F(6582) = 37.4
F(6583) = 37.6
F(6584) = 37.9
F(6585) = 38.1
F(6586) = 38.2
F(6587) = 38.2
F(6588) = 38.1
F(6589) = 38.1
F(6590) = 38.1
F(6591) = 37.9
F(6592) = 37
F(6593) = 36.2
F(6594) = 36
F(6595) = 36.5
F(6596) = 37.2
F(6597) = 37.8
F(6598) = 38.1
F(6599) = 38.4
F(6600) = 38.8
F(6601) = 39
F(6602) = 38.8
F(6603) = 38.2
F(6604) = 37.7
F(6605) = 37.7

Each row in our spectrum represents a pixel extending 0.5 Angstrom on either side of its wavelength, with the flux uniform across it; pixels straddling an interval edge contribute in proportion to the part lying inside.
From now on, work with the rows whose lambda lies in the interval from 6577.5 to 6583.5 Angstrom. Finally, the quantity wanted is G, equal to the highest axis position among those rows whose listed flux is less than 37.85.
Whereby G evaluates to 6583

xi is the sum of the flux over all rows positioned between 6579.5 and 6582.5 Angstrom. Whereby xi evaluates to 112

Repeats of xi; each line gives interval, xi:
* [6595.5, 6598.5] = 113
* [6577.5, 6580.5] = 114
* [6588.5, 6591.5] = 114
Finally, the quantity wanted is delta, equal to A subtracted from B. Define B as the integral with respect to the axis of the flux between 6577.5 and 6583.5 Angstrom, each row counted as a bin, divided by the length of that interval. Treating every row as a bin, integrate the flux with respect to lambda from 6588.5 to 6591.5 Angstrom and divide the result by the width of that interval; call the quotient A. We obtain -0.4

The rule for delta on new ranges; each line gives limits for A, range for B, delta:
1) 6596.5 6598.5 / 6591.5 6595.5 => -1.5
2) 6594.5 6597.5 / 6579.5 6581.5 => 0.2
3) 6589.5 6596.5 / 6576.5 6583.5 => 0.8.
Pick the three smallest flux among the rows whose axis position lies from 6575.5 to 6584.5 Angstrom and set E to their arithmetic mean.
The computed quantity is 37.4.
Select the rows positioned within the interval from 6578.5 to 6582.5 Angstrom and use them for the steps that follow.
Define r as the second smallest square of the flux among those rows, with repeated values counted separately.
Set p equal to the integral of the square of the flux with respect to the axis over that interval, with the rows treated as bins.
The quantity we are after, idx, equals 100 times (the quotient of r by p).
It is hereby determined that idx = 25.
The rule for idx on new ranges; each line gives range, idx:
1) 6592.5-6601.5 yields 10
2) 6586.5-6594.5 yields 12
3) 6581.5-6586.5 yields 20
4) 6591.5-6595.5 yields 25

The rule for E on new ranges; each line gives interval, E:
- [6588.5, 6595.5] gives 36.2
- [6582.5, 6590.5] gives 37.9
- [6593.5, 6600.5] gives 36.6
